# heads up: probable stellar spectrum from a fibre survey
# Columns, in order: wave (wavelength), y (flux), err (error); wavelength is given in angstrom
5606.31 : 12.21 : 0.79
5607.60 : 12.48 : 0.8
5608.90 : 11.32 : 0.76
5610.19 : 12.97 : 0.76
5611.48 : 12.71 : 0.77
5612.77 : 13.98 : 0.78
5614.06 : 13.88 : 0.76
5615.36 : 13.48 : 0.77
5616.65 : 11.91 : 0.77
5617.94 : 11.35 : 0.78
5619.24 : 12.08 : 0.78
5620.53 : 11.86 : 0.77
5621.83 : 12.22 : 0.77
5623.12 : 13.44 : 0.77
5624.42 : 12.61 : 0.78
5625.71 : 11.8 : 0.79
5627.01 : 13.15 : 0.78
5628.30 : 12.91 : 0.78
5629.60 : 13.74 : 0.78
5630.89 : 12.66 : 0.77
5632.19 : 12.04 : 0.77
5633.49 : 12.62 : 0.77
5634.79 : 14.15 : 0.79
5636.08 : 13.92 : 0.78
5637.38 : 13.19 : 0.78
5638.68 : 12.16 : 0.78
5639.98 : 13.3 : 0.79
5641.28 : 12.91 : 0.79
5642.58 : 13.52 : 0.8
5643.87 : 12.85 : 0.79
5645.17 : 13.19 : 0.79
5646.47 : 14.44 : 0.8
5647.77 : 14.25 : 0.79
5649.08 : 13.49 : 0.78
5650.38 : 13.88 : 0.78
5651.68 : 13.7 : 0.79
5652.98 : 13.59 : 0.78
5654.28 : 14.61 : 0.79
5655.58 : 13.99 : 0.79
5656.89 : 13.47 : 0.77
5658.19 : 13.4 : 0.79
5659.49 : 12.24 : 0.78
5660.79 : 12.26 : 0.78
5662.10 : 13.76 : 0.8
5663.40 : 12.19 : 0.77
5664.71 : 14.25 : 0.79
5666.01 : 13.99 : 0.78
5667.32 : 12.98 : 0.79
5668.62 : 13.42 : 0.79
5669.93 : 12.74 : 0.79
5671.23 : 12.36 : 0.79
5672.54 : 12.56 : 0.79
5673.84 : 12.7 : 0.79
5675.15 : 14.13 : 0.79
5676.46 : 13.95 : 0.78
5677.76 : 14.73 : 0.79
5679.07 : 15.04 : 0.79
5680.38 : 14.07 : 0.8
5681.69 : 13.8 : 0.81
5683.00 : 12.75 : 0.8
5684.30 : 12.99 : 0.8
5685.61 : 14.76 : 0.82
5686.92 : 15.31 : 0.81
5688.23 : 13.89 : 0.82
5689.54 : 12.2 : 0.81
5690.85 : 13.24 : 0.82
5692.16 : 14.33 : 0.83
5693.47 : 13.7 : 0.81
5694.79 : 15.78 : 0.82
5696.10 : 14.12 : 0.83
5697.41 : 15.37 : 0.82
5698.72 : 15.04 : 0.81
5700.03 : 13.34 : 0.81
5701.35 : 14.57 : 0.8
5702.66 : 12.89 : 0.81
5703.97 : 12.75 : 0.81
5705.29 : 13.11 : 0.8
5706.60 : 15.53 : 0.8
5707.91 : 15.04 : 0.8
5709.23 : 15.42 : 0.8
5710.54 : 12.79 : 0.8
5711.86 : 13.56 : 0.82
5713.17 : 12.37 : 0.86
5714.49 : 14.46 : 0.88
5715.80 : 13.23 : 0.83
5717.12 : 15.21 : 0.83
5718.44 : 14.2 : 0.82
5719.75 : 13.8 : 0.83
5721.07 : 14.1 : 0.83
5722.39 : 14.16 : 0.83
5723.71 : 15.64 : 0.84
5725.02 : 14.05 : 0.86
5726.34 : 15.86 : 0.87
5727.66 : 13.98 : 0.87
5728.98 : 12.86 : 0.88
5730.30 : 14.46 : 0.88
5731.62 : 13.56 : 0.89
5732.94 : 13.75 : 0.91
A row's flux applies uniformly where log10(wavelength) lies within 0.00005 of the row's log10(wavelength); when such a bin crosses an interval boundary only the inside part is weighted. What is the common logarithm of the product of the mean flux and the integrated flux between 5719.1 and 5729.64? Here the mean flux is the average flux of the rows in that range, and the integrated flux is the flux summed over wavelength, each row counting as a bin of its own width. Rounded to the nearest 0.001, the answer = 3.334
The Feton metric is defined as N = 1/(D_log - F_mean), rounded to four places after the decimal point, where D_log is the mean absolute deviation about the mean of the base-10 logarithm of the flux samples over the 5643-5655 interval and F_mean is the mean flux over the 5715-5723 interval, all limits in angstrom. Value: -0.0709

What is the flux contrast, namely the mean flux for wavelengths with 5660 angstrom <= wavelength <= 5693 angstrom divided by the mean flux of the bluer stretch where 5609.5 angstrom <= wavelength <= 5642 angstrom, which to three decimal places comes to 1.054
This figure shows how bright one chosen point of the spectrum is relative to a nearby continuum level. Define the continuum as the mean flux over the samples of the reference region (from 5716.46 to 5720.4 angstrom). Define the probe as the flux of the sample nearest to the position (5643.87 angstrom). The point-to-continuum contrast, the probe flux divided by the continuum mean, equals 0.89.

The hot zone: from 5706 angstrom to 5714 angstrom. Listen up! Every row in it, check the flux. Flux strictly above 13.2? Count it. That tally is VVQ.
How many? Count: 4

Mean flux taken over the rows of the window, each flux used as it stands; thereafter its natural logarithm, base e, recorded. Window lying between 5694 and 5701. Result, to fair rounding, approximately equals 2.69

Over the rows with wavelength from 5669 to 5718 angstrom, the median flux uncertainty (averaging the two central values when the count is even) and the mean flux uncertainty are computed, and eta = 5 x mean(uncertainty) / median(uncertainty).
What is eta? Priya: 5.00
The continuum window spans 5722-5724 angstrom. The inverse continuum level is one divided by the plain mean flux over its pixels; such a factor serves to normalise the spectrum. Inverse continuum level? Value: 0.067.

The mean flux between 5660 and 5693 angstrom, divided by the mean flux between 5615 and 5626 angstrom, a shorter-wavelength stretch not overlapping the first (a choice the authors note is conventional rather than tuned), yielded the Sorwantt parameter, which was 1.10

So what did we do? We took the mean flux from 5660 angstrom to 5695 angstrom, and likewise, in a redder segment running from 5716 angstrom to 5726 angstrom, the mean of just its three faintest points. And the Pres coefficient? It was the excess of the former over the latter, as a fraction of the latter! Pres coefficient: -0.03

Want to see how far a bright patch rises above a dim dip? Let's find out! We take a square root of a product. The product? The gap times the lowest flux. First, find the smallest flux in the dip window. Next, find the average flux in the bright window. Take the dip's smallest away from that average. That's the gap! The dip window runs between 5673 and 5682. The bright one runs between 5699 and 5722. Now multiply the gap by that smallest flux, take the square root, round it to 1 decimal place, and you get 3.9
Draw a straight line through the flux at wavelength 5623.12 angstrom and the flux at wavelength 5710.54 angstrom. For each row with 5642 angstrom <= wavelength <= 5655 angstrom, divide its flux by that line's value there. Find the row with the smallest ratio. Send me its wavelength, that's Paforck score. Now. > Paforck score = 5643.87 angstrom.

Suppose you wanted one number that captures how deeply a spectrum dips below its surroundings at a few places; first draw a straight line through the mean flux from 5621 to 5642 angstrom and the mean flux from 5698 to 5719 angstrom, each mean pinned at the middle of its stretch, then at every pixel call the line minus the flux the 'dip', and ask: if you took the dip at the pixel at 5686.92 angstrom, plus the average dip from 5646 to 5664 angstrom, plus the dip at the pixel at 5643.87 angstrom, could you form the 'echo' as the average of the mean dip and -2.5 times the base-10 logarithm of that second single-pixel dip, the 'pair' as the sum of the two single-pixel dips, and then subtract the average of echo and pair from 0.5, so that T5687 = 0.88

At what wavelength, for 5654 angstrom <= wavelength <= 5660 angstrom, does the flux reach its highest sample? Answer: 5654.28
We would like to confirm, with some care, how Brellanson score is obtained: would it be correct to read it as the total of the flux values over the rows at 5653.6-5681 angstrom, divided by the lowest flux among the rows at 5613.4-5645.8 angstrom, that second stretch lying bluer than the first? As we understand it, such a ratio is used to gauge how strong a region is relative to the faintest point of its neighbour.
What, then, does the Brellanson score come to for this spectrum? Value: 25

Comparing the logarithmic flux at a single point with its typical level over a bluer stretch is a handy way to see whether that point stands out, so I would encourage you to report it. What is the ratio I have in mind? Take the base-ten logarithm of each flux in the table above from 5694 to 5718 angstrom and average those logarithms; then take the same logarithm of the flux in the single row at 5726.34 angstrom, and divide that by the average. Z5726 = 1.04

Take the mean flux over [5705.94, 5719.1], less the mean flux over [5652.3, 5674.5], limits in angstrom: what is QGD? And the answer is 1.0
